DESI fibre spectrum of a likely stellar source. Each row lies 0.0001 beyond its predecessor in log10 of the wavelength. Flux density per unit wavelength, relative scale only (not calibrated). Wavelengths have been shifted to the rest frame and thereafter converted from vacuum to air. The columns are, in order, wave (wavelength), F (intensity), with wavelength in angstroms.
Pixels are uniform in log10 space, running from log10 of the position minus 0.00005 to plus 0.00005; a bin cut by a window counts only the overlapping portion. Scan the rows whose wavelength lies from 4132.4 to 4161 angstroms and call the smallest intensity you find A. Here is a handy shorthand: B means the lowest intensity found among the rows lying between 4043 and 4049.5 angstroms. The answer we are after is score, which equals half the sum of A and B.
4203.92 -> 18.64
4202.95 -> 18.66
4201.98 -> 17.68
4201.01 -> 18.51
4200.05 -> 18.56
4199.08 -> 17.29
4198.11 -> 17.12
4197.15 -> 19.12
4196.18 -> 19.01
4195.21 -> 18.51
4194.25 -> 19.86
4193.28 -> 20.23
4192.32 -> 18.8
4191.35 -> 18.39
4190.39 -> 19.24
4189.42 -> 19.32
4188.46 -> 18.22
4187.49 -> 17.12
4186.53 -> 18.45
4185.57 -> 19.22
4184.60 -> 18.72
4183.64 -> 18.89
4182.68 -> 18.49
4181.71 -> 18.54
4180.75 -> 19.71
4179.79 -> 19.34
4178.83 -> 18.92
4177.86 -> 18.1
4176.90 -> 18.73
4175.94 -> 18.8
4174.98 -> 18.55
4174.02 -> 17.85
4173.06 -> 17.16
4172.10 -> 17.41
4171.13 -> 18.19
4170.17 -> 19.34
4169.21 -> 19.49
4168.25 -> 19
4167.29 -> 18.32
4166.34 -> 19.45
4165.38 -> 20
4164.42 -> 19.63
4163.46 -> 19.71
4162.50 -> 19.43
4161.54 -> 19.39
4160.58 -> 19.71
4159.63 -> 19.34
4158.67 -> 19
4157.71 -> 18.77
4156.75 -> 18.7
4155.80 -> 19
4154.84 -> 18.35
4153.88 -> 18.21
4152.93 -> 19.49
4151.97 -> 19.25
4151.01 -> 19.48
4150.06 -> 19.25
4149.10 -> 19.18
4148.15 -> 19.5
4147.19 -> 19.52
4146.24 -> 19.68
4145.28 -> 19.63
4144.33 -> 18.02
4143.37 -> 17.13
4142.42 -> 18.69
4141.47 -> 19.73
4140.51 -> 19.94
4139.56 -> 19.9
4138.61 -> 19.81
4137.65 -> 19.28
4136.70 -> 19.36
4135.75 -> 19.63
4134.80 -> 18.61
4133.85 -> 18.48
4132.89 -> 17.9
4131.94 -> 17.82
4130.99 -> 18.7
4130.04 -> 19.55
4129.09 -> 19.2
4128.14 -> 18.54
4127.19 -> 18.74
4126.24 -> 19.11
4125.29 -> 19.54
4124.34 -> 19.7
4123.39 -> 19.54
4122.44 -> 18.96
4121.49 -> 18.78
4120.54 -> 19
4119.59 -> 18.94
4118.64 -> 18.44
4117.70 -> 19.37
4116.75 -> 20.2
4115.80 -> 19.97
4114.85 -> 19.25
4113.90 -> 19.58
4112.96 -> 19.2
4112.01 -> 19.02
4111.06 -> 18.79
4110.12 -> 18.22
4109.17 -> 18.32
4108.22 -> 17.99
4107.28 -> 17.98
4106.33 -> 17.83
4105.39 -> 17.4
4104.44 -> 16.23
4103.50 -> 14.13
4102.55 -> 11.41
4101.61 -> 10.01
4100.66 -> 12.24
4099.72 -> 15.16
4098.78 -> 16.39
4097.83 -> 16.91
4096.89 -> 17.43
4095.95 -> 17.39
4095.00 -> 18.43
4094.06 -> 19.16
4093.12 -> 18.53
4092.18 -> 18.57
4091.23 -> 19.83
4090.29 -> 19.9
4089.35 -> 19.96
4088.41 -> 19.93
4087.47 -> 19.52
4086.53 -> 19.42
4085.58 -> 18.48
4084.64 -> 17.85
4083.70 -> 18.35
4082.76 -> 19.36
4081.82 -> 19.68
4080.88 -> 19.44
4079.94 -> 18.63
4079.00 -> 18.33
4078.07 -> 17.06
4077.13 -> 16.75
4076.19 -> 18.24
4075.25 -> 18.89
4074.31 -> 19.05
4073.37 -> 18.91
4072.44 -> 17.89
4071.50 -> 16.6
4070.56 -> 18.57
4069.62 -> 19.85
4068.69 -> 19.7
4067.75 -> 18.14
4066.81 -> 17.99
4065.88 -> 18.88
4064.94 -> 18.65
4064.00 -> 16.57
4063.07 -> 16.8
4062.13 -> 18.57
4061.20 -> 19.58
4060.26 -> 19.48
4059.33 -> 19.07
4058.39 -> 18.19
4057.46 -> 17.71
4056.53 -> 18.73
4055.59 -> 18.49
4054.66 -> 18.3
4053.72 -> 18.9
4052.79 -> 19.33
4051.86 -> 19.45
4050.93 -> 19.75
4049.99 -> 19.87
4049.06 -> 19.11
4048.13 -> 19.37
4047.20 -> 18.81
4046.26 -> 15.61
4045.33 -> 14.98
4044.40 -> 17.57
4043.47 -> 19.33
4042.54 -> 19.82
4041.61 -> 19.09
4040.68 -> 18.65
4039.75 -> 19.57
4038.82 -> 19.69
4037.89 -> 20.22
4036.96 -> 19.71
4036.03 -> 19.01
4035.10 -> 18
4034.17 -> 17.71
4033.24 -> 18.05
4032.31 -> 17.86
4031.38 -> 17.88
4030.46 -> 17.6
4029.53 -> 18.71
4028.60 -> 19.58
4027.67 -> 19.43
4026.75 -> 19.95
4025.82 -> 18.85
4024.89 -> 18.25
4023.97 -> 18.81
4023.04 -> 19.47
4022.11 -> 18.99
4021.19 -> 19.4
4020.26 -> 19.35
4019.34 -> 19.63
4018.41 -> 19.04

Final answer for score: 16.1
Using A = 17.13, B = 14.98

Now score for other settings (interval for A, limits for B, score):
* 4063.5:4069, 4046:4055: 16.1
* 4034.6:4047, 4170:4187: 16.1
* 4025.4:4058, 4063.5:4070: 15.8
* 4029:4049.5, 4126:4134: 16.4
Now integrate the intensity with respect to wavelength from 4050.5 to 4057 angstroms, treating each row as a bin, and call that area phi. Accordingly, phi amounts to 124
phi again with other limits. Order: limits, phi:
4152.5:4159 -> 122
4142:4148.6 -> 125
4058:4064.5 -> 119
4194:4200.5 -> 120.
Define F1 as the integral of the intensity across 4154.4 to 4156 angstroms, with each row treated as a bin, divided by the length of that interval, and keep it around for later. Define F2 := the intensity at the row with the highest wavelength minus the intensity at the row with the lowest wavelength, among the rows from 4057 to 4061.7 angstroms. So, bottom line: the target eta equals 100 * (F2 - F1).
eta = -1672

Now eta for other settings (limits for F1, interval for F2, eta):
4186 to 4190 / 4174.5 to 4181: -1716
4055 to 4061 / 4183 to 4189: -1932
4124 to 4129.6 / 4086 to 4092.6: -1998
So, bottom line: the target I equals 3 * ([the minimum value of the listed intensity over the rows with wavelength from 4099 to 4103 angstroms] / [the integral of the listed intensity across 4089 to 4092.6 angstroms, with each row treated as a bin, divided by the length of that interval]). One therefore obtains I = 1.54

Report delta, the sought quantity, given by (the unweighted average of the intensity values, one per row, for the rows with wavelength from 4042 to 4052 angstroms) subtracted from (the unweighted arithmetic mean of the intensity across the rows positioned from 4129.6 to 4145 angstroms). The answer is 0.4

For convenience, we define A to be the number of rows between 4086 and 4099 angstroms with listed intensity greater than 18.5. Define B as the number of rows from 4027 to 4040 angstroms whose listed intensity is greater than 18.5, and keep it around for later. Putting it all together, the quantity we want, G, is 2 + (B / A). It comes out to 2.89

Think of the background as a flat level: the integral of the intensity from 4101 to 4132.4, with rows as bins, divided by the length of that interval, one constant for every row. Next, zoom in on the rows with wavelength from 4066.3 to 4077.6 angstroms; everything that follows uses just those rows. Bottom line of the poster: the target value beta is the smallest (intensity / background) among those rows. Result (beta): 0.91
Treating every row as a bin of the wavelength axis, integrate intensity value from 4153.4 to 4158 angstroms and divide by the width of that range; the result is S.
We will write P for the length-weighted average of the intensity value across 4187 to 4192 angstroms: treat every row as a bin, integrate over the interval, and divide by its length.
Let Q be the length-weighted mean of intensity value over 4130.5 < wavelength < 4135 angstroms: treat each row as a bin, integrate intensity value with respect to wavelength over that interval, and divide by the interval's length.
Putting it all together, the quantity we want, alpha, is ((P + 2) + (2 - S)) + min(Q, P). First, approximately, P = 18.5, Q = 18.3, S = 18.6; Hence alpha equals 22.1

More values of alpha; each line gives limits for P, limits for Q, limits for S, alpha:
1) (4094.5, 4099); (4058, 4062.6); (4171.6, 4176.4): 20.8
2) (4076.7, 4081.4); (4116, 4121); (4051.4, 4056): 21.3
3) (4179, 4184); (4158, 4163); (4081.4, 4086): 23.3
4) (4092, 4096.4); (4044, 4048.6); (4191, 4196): 20.5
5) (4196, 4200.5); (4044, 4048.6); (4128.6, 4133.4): 20.8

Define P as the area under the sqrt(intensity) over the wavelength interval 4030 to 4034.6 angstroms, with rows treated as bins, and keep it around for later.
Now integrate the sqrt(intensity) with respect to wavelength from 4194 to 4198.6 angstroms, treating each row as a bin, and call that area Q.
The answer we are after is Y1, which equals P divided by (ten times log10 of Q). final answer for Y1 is 1.50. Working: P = 19.4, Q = 19.9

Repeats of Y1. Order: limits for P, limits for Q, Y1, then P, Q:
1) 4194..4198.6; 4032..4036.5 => 1.55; 19.9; 19.1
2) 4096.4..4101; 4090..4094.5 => 1.41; 18.2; 19.7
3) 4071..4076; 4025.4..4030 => 1.64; 21.4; 20.2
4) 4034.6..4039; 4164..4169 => 1.44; 19.3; 22.0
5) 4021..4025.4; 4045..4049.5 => 1.50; 19.2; 18.9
